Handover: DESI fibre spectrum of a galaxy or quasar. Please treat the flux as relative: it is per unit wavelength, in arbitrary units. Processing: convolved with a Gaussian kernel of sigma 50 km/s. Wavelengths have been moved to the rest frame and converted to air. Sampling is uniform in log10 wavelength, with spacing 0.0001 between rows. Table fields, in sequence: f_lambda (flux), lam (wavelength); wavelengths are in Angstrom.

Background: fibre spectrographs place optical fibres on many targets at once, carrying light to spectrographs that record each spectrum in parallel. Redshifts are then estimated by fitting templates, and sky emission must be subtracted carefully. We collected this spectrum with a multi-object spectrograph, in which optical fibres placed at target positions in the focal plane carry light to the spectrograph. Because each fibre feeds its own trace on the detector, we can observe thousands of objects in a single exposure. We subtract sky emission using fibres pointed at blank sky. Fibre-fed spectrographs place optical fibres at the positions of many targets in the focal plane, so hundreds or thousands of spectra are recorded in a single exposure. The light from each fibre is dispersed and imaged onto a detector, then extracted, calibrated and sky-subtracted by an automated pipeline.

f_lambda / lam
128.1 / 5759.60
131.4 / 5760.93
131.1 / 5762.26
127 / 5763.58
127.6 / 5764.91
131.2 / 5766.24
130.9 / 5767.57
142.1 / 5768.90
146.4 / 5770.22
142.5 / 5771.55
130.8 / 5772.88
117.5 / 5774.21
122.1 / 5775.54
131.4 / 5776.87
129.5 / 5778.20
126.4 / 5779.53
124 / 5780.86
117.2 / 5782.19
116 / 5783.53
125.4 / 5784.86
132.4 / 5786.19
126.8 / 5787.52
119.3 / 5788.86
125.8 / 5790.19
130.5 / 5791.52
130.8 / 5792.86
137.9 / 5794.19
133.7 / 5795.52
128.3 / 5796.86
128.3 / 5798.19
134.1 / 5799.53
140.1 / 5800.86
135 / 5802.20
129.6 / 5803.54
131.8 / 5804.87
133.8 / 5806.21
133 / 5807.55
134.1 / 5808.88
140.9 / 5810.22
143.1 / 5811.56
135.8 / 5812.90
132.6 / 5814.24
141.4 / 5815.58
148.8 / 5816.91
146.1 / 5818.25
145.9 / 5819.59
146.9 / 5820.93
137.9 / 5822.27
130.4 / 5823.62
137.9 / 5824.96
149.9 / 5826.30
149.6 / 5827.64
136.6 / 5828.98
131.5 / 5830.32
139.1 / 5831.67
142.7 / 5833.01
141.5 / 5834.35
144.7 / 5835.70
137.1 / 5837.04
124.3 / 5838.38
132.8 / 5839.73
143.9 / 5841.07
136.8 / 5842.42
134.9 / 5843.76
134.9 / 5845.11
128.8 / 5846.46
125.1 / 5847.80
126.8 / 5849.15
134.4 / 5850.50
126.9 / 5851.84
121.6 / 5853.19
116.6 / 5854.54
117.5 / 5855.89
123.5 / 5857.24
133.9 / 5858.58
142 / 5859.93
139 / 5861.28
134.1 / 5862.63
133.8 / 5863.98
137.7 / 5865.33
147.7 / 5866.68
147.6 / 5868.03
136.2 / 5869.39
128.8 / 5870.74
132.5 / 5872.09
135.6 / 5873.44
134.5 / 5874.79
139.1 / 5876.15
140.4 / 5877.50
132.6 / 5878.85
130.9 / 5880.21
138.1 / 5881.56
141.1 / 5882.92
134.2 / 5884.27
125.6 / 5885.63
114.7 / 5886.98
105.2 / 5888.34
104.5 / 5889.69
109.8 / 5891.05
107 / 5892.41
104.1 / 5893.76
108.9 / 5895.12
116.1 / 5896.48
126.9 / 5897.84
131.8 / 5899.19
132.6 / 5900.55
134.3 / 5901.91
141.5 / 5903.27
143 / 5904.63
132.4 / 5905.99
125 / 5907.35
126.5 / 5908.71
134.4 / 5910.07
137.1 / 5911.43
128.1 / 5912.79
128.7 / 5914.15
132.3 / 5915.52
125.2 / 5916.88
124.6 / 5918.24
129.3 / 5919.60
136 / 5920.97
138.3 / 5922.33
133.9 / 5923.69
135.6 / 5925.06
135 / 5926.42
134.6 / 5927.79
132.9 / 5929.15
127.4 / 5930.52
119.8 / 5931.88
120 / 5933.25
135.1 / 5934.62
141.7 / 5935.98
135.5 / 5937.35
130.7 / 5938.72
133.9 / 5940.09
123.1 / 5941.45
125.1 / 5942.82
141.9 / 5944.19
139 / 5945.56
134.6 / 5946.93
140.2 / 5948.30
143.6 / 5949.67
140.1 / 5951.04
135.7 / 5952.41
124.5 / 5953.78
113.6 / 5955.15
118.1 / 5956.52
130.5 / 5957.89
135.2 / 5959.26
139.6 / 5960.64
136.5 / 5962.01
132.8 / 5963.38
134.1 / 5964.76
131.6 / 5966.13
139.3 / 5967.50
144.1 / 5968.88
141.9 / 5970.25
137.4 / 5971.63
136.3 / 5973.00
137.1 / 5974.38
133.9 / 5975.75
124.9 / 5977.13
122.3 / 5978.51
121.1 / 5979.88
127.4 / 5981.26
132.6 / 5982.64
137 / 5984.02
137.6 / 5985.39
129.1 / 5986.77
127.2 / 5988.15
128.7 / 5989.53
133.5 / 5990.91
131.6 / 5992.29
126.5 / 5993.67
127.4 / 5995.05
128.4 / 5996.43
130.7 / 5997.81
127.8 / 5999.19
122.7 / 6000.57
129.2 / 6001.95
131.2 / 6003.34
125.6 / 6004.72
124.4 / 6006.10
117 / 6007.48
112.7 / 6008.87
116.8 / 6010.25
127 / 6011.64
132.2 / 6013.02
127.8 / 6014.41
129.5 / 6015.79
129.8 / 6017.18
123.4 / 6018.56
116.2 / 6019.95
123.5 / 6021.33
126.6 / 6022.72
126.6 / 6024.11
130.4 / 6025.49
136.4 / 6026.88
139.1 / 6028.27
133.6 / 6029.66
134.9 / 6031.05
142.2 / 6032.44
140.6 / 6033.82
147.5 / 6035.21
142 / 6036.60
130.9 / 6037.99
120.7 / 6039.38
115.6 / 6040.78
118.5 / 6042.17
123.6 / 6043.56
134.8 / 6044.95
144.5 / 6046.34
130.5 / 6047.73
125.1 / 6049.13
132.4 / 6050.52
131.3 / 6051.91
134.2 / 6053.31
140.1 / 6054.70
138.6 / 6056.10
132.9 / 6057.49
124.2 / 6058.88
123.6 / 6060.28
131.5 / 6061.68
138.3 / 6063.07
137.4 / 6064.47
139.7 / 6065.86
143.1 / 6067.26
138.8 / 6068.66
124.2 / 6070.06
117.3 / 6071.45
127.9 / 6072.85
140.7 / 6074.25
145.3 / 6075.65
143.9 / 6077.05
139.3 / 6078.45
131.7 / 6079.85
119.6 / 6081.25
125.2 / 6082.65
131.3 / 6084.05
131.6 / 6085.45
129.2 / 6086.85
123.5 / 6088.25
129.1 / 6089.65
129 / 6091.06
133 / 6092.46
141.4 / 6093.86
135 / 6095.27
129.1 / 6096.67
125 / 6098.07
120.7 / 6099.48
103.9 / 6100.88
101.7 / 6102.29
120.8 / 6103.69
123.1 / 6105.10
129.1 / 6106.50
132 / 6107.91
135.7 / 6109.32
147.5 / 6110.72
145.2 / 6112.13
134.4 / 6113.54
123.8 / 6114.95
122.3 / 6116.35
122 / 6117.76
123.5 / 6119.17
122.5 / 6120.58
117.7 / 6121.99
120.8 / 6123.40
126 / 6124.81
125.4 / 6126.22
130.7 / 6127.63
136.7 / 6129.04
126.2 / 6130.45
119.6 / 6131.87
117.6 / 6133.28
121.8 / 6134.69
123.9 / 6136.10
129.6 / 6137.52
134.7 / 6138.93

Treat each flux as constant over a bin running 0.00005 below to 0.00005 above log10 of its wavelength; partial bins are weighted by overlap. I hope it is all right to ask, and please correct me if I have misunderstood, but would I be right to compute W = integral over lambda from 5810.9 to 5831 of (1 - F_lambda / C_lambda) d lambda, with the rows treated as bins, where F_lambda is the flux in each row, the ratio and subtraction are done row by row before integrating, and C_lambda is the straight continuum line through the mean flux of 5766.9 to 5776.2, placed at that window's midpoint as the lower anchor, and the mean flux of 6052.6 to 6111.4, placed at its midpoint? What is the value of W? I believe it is -1.2 Angstrom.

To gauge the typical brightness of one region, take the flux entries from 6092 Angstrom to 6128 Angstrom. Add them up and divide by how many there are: 127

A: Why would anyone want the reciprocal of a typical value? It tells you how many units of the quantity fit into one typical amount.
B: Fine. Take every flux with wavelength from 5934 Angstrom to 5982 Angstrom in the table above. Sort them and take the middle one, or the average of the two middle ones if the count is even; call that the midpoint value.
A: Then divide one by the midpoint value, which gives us 0.0074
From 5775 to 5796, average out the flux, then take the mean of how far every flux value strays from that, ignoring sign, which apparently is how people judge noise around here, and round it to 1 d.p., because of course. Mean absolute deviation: 4.8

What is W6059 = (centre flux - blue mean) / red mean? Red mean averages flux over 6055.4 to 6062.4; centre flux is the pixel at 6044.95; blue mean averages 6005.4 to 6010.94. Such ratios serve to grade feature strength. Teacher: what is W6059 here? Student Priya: 0.13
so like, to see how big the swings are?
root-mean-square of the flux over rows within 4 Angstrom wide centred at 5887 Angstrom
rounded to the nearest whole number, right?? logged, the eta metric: 115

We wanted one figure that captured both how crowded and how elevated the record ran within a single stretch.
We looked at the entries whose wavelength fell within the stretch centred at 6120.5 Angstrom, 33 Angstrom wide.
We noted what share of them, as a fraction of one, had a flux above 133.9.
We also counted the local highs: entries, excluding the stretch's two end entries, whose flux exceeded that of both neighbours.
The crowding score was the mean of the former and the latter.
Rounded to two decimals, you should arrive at 2.11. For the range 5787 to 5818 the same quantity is 2.22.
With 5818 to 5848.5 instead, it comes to 2.87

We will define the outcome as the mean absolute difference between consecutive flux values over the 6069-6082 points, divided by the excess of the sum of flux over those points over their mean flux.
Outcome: 0.0072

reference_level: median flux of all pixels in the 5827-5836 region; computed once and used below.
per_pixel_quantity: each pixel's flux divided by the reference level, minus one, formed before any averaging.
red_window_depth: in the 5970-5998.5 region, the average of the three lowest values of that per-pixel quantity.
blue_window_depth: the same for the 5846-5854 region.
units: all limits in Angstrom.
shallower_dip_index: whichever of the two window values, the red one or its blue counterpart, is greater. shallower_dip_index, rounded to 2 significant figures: -0.12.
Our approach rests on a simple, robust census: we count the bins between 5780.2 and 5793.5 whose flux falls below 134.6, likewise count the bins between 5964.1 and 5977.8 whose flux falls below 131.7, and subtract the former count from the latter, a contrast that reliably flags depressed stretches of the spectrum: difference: -8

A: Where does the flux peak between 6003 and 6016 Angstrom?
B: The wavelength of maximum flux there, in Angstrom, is 6013.02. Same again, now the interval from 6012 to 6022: 6013.02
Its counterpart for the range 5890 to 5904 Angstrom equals 5903.27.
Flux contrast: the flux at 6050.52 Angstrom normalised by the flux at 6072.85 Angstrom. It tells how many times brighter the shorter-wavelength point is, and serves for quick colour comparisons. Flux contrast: 1.04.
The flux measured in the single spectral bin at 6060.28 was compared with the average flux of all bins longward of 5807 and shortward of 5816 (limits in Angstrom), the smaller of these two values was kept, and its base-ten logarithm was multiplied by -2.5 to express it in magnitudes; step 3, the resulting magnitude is -5.230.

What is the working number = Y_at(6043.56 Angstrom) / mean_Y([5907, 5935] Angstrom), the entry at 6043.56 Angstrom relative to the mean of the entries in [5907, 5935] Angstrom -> 0.95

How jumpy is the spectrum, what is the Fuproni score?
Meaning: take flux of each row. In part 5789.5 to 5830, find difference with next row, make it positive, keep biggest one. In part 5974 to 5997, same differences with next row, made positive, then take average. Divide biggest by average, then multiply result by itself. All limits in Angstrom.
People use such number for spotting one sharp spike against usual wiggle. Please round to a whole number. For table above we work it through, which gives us 13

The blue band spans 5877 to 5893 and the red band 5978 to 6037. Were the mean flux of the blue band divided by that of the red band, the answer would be 0.96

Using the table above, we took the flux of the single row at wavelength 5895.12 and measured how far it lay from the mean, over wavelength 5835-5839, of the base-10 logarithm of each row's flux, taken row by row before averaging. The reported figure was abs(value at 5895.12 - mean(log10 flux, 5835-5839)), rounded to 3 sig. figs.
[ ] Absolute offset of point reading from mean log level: 107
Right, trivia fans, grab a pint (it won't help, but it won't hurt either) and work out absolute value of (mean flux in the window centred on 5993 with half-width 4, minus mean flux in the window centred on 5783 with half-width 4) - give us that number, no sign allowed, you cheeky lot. 5.8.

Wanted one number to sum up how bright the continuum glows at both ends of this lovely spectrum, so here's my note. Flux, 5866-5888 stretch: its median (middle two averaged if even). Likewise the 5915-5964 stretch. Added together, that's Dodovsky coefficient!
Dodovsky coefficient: 269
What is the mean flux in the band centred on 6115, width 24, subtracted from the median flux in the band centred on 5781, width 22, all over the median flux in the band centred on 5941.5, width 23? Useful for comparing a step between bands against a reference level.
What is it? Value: -0.01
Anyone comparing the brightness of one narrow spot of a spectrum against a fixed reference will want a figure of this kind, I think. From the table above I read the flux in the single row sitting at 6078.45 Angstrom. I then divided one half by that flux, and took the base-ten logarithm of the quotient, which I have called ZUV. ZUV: -2.44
